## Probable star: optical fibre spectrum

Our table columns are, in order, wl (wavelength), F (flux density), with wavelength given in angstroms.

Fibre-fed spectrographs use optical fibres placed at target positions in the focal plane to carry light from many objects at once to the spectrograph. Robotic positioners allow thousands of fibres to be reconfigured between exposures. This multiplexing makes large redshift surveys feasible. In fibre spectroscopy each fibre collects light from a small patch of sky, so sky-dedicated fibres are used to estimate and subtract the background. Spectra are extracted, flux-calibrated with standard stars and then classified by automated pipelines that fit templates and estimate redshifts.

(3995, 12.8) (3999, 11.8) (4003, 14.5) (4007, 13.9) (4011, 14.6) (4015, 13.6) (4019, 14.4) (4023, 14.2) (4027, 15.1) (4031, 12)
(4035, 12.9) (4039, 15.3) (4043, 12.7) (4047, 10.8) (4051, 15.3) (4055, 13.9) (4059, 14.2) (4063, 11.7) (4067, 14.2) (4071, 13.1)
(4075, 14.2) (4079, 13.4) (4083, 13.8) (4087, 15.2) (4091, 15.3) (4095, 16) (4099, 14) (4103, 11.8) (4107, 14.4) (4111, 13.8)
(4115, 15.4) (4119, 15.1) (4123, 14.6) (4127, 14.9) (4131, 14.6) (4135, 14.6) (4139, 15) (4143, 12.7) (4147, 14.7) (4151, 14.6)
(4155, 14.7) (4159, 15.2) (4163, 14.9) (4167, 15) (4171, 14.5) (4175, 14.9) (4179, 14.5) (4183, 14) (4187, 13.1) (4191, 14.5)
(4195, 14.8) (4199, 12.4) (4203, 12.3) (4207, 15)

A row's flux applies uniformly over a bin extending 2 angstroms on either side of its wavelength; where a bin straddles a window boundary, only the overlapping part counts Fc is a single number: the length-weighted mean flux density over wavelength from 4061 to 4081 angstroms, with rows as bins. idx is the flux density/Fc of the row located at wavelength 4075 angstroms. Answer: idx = 1.07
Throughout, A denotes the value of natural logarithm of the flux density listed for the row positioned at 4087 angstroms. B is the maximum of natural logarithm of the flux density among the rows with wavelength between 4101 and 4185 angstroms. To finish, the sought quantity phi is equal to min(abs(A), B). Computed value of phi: 2.72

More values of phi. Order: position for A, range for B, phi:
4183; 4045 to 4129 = 2.64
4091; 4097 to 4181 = 2.73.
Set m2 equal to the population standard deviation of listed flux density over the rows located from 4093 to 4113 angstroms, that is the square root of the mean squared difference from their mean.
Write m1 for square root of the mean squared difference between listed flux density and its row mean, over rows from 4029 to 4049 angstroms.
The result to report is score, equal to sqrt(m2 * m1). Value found 1.41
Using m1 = 1.5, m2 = 1.34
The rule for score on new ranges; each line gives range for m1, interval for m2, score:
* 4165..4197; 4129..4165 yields 0.63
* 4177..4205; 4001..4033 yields 0.92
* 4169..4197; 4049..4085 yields 0.73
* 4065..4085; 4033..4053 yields 0.87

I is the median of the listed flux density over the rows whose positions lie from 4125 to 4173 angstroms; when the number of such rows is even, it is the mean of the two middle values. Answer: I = 14.7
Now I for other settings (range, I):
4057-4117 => 14.2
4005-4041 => 14.2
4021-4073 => 13.9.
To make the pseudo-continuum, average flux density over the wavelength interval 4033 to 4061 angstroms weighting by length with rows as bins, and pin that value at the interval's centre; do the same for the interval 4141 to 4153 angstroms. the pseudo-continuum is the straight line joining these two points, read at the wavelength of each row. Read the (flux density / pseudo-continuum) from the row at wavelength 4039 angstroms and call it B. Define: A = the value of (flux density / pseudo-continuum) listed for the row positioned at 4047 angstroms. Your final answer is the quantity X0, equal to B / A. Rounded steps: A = 0.79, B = 1.13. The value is 1.42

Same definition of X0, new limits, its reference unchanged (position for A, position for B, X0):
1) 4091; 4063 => 0.77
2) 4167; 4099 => 0.95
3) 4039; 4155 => 0.93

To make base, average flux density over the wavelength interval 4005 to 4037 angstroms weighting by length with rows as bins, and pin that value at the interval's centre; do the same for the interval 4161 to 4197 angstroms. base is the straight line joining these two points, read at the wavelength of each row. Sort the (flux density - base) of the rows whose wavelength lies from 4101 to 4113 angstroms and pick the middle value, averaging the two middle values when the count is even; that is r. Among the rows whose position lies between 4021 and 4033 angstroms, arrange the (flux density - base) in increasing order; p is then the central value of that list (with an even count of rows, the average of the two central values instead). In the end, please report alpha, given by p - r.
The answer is 0.8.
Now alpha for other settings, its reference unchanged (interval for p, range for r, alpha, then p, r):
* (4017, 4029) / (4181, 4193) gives 1.1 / 0.6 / -0.5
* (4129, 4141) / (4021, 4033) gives 0.0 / 0.3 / 0.4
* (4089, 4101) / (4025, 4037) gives 2.2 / 1.2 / -1.0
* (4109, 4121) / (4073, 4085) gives 1.2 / 0.9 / -0.3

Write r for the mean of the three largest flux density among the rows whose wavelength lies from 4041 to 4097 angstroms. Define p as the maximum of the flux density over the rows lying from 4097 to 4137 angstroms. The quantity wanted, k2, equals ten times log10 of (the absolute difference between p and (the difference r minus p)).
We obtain 11.8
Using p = 15.4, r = 15.5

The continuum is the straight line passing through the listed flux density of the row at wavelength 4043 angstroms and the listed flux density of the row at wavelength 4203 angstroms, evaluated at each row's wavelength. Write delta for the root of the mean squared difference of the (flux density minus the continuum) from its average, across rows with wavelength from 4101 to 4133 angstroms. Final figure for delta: 1.1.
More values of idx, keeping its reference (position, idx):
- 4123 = 1.10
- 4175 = 1.12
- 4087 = 1.14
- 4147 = 1.10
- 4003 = 1.09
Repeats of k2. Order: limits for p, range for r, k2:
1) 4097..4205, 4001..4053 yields 11.9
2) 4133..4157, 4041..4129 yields 11.6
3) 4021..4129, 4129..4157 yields 12.4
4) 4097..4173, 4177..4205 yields 12.1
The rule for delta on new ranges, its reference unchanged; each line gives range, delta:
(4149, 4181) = 0.2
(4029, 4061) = 1.5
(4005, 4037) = 0.9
